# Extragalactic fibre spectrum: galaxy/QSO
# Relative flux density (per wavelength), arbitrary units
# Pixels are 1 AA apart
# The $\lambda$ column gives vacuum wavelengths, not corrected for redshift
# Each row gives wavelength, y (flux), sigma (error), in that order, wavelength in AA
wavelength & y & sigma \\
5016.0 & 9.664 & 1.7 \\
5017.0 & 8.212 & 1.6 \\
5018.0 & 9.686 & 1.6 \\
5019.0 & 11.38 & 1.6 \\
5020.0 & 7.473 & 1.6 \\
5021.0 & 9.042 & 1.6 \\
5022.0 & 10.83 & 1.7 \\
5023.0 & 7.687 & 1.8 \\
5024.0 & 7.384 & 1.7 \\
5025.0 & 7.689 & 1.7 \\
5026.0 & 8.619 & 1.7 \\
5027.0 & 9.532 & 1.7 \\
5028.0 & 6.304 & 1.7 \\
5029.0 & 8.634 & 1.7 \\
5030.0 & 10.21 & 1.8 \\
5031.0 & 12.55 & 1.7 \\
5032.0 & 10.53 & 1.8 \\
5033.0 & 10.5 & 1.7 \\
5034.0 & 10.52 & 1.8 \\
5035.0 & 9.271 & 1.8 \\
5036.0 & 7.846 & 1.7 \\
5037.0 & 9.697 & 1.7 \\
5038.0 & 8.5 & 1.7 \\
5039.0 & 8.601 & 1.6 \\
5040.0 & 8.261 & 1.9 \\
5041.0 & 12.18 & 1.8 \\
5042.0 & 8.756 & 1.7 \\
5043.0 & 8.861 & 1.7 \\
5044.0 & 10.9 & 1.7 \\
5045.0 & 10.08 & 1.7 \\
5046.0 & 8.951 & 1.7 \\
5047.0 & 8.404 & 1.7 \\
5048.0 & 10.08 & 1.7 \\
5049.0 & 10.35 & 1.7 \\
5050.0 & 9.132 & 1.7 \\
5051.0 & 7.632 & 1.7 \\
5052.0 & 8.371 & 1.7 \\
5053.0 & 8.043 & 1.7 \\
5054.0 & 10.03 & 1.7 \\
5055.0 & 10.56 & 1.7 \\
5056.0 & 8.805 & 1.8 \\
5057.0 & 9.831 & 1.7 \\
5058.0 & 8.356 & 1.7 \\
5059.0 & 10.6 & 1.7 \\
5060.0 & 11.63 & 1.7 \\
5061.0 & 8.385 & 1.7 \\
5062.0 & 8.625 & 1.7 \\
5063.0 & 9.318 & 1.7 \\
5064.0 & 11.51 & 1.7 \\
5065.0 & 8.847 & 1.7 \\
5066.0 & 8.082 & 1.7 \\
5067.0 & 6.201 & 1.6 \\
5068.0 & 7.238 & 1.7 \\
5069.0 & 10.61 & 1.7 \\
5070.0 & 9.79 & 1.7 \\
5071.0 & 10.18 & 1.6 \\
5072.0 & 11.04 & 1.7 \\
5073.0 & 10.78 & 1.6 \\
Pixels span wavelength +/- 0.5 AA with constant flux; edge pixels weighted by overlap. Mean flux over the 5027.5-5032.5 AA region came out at 9.65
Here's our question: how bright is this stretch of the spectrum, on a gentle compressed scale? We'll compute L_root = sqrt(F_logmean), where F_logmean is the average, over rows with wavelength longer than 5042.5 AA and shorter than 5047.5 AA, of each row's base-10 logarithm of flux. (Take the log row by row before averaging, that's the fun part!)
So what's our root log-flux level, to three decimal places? 0.986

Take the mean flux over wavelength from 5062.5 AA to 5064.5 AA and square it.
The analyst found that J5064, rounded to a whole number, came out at 108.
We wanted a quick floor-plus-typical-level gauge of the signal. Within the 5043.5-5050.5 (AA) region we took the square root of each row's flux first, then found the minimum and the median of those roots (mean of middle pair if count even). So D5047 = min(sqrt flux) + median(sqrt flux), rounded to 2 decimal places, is 6.07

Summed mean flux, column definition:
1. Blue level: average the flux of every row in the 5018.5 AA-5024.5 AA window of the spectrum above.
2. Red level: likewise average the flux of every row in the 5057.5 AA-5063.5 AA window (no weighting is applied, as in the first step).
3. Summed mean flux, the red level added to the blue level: 18.5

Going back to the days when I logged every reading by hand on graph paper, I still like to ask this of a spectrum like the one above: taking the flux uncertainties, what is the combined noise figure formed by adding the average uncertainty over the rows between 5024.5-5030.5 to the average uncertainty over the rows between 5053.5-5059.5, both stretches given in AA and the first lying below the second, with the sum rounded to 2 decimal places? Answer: 3.43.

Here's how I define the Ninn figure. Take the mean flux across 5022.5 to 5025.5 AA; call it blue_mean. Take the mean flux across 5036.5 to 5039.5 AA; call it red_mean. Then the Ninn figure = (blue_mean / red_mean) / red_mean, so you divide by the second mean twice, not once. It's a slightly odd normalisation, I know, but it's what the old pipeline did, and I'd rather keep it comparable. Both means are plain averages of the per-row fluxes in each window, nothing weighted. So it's 0.095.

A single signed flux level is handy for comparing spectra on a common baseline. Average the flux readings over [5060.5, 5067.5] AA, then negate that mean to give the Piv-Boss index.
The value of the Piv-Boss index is -8.7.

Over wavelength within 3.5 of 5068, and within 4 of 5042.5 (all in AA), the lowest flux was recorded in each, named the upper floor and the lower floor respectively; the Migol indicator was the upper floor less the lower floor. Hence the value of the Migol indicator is -2.1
